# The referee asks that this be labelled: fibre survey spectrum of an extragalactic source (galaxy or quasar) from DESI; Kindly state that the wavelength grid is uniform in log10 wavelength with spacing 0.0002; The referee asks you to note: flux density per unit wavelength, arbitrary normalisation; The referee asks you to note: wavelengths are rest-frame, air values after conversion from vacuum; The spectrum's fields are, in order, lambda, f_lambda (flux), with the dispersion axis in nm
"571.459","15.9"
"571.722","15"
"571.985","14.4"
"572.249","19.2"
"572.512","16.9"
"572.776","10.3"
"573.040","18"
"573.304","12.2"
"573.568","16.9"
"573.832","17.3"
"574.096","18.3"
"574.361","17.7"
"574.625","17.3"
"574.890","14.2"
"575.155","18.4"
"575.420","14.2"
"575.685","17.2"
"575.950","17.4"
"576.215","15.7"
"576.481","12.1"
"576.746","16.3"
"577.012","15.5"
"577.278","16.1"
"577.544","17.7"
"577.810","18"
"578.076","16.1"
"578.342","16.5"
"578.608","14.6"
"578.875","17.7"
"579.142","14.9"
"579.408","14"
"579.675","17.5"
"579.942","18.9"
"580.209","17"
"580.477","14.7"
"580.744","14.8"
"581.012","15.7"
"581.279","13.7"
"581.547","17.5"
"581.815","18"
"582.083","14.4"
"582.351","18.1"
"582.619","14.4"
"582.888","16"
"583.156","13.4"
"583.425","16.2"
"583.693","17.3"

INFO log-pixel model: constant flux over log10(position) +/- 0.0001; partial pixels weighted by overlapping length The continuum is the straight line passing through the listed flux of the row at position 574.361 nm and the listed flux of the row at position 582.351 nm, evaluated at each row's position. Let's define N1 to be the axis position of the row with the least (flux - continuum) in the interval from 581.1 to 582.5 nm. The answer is 581.279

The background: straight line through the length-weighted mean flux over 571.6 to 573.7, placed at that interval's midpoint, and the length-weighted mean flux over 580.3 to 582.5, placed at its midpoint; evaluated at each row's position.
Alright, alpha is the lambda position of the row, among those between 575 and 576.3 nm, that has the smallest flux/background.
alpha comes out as 575.420 nm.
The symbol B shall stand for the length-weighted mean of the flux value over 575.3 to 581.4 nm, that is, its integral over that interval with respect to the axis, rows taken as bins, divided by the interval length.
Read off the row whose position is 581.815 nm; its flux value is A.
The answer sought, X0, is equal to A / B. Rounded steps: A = 18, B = 15.9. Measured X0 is 1.13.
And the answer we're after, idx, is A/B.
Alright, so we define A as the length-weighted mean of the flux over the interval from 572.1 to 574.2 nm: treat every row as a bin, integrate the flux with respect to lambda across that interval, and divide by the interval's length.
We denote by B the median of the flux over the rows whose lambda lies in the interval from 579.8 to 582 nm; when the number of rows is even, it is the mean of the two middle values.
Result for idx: 0.98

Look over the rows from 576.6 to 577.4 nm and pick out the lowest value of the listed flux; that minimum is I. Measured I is 15.5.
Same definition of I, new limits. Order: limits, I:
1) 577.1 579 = 14.6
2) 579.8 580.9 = 14.7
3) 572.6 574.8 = 10.3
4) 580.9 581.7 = 13.7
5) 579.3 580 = 14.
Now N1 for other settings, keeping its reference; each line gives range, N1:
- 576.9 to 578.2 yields 577.012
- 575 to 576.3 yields 575.420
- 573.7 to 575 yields 574.890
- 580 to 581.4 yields 581.279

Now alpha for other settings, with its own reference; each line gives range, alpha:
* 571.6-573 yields 572.776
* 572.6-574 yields 572.776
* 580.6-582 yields 581.279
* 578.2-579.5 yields 579.408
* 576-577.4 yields 576.481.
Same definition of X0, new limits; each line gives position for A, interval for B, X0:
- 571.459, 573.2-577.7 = 0.98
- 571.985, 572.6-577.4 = 0.91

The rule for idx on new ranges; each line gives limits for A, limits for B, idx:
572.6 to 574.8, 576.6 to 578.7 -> 0.99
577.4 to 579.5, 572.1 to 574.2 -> 0.95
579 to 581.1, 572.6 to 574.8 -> 0.92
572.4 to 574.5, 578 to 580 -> 0.98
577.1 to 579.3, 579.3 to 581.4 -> 1.08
